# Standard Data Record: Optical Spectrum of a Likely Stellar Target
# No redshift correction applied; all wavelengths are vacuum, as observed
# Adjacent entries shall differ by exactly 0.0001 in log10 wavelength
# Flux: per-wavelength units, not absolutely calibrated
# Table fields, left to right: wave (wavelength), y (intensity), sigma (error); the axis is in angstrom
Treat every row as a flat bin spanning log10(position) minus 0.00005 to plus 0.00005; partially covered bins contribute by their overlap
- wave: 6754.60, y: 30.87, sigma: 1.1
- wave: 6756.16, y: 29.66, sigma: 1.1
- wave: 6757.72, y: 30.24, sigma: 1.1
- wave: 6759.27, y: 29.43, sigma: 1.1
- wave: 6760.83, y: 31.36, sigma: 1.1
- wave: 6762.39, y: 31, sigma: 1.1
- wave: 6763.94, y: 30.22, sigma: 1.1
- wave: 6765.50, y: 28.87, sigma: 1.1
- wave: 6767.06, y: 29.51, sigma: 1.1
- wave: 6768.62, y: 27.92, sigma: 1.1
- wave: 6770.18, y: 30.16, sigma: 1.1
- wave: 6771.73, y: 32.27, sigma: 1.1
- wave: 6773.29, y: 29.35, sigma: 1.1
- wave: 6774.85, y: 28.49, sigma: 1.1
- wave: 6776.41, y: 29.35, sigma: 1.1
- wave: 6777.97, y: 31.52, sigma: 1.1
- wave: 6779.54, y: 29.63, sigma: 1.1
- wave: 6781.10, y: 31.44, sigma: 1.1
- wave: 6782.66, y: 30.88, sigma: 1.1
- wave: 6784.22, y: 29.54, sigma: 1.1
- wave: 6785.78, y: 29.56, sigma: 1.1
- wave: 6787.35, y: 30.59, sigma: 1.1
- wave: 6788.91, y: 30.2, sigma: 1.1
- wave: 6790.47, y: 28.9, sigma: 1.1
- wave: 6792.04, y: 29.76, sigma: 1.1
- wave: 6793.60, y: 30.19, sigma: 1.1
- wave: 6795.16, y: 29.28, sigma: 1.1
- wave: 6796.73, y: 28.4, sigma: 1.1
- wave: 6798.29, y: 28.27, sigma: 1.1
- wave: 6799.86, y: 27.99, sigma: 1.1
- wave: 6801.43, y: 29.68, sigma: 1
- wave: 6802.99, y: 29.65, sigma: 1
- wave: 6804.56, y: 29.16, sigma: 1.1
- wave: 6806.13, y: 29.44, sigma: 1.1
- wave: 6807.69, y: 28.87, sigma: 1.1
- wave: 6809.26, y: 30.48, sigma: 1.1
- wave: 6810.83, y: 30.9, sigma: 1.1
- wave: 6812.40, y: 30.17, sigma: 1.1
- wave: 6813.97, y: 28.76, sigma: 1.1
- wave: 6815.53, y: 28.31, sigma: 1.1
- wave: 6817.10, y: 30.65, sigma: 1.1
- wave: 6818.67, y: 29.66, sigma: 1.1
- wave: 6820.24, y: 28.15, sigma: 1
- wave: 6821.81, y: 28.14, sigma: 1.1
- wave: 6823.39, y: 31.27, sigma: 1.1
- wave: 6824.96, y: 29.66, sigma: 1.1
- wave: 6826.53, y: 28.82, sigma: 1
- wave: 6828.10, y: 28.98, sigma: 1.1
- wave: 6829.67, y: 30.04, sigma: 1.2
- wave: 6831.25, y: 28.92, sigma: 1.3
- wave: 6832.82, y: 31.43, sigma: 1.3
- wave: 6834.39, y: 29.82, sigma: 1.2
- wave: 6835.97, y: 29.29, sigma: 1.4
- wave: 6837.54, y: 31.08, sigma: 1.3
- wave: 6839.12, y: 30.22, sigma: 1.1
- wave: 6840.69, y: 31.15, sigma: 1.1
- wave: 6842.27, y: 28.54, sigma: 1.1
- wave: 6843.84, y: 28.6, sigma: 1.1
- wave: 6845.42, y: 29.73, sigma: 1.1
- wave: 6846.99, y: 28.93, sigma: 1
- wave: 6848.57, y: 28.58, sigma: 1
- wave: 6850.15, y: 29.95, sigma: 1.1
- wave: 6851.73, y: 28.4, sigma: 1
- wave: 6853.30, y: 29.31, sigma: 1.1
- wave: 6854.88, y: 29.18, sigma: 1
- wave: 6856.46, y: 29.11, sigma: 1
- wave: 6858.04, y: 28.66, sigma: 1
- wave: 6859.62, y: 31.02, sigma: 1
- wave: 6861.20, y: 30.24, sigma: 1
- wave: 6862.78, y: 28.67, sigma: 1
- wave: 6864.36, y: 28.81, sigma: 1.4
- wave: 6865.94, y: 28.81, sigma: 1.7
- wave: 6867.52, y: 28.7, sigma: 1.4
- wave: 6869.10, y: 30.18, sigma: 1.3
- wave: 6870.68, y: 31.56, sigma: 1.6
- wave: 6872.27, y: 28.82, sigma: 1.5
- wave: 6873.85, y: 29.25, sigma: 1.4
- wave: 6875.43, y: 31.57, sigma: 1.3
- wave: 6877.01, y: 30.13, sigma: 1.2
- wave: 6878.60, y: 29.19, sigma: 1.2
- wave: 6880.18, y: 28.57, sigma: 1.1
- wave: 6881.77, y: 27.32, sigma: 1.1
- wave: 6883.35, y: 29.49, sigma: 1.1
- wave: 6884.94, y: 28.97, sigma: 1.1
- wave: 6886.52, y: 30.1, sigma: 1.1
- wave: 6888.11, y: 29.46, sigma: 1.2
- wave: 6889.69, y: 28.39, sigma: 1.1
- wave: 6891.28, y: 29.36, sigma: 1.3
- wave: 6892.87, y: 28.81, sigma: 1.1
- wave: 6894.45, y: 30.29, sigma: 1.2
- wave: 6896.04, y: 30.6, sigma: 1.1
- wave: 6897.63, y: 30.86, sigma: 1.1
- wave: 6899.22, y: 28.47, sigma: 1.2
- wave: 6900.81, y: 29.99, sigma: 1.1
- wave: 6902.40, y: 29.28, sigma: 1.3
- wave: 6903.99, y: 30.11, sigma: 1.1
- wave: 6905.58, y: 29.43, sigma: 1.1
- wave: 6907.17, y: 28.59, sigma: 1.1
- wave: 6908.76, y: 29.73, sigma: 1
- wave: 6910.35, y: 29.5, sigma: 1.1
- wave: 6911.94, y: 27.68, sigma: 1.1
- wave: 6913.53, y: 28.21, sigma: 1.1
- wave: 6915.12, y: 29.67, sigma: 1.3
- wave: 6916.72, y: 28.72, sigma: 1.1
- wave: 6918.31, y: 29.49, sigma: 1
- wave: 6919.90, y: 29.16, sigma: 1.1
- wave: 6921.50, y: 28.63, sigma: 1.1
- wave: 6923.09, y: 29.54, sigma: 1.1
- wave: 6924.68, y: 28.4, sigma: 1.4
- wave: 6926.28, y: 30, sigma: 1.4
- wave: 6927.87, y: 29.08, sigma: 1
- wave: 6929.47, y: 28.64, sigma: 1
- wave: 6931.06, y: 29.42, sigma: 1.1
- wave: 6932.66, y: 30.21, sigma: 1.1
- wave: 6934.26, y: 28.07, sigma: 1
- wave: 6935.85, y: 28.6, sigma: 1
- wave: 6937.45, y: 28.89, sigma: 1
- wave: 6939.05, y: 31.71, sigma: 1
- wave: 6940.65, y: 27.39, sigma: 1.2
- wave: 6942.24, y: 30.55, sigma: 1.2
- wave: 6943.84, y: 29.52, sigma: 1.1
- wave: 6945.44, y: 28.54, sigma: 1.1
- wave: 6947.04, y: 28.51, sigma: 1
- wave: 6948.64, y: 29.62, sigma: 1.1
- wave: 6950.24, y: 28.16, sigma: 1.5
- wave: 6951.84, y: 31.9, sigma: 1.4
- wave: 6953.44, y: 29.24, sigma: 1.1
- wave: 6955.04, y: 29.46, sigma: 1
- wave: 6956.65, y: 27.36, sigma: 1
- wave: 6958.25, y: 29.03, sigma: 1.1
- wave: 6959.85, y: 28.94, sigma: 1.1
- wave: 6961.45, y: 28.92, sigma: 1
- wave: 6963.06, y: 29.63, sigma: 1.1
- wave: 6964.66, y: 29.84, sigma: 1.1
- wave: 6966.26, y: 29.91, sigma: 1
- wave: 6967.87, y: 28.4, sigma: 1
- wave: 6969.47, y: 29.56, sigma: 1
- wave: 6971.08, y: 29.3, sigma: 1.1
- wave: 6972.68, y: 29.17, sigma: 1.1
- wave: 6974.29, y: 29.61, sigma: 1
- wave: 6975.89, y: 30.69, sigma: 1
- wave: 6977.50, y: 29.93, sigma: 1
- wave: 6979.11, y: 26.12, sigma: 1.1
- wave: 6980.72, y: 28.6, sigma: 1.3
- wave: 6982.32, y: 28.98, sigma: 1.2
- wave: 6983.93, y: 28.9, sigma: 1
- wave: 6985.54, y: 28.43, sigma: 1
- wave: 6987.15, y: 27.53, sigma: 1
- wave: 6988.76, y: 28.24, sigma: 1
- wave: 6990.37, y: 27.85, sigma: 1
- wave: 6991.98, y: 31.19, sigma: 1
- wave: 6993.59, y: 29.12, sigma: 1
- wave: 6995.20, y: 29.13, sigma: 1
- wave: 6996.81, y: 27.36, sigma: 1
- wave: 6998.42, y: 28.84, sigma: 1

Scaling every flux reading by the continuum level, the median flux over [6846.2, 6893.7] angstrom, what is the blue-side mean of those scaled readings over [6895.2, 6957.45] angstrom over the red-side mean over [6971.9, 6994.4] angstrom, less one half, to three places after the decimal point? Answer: 0.513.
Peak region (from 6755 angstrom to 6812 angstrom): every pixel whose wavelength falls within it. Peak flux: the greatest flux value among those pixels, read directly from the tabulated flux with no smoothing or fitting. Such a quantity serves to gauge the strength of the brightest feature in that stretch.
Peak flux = 32.27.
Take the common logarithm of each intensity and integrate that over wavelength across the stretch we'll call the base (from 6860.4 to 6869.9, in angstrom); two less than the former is 11.9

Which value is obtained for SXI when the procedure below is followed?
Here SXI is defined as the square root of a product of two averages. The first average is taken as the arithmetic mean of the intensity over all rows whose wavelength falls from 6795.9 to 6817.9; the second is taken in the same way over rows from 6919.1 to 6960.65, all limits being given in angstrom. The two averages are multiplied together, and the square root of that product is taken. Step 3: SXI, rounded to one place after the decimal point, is 29.3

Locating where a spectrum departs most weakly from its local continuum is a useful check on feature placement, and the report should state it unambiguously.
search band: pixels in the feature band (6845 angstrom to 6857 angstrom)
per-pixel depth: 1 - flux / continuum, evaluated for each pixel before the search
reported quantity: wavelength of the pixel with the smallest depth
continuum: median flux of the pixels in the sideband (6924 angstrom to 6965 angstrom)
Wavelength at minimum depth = 6850.15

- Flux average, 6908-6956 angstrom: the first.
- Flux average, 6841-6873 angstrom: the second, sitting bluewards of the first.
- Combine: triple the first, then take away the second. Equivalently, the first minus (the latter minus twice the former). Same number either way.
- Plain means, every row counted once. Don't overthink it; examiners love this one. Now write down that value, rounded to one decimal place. 58.3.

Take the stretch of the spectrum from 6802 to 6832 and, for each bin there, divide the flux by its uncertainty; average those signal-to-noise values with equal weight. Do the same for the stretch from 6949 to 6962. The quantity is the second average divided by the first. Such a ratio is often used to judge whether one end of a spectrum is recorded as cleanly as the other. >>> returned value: 0.96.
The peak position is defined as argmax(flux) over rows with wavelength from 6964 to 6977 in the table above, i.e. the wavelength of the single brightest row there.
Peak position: 6975.89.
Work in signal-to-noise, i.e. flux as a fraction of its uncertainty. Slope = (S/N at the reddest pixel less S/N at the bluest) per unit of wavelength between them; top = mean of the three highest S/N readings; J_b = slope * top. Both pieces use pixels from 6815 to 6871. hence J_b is -3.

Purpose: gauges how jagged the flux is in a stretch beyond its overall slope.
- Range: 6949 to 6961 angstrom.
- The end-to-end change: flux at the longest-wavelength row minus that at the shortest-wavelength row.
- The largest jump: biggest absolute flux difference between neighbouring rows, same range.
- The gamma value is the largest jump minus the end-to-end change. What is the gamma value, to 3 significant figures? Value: 2.96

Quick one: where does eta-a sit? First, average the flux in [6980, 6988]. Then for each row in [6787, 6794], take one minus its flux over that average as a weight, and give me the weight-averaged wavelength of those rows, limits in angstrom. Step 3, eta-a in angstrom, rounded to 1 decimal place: 6790.2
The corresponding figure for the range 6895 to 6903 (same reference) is 6898.4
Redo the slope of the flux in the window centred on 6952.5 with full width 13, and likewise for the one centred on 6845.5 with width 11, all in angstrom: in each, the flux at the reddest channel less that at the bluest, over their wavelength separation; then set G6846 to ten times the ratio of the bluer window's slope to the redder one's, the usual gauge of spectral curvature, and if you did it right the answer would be -27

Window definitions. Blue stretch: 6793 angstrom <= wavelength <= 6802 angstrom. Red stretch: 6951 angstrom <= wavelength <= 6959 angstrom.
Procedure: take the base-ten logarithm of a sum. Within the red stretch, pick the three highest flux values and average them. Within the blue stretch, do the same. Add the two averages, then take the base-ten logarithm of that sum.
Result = 1.778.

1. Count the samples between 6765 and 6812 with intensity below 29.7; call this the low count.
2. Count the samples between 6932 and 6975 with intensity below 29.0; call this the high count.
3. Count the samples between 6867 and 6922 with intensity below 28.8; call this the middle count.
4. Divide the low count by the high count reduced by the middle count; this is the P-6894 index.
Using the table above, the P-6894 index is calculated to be 19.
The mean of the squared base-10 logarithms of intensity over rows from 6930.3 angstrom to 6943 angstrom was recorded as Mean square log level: 2.15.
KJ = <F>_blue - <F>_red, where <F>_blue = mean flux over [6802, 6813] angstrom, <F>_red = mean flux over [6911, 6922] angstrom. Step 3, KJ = 1.0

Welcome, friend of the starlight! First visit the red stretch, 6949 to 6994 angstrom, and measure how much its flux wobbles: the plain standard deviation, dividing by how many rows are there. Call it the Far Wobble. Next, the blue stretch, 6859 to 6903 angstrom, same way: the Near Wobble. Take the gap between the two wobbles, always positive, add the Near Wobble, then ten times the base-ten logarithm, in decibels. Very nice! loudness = 0.6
